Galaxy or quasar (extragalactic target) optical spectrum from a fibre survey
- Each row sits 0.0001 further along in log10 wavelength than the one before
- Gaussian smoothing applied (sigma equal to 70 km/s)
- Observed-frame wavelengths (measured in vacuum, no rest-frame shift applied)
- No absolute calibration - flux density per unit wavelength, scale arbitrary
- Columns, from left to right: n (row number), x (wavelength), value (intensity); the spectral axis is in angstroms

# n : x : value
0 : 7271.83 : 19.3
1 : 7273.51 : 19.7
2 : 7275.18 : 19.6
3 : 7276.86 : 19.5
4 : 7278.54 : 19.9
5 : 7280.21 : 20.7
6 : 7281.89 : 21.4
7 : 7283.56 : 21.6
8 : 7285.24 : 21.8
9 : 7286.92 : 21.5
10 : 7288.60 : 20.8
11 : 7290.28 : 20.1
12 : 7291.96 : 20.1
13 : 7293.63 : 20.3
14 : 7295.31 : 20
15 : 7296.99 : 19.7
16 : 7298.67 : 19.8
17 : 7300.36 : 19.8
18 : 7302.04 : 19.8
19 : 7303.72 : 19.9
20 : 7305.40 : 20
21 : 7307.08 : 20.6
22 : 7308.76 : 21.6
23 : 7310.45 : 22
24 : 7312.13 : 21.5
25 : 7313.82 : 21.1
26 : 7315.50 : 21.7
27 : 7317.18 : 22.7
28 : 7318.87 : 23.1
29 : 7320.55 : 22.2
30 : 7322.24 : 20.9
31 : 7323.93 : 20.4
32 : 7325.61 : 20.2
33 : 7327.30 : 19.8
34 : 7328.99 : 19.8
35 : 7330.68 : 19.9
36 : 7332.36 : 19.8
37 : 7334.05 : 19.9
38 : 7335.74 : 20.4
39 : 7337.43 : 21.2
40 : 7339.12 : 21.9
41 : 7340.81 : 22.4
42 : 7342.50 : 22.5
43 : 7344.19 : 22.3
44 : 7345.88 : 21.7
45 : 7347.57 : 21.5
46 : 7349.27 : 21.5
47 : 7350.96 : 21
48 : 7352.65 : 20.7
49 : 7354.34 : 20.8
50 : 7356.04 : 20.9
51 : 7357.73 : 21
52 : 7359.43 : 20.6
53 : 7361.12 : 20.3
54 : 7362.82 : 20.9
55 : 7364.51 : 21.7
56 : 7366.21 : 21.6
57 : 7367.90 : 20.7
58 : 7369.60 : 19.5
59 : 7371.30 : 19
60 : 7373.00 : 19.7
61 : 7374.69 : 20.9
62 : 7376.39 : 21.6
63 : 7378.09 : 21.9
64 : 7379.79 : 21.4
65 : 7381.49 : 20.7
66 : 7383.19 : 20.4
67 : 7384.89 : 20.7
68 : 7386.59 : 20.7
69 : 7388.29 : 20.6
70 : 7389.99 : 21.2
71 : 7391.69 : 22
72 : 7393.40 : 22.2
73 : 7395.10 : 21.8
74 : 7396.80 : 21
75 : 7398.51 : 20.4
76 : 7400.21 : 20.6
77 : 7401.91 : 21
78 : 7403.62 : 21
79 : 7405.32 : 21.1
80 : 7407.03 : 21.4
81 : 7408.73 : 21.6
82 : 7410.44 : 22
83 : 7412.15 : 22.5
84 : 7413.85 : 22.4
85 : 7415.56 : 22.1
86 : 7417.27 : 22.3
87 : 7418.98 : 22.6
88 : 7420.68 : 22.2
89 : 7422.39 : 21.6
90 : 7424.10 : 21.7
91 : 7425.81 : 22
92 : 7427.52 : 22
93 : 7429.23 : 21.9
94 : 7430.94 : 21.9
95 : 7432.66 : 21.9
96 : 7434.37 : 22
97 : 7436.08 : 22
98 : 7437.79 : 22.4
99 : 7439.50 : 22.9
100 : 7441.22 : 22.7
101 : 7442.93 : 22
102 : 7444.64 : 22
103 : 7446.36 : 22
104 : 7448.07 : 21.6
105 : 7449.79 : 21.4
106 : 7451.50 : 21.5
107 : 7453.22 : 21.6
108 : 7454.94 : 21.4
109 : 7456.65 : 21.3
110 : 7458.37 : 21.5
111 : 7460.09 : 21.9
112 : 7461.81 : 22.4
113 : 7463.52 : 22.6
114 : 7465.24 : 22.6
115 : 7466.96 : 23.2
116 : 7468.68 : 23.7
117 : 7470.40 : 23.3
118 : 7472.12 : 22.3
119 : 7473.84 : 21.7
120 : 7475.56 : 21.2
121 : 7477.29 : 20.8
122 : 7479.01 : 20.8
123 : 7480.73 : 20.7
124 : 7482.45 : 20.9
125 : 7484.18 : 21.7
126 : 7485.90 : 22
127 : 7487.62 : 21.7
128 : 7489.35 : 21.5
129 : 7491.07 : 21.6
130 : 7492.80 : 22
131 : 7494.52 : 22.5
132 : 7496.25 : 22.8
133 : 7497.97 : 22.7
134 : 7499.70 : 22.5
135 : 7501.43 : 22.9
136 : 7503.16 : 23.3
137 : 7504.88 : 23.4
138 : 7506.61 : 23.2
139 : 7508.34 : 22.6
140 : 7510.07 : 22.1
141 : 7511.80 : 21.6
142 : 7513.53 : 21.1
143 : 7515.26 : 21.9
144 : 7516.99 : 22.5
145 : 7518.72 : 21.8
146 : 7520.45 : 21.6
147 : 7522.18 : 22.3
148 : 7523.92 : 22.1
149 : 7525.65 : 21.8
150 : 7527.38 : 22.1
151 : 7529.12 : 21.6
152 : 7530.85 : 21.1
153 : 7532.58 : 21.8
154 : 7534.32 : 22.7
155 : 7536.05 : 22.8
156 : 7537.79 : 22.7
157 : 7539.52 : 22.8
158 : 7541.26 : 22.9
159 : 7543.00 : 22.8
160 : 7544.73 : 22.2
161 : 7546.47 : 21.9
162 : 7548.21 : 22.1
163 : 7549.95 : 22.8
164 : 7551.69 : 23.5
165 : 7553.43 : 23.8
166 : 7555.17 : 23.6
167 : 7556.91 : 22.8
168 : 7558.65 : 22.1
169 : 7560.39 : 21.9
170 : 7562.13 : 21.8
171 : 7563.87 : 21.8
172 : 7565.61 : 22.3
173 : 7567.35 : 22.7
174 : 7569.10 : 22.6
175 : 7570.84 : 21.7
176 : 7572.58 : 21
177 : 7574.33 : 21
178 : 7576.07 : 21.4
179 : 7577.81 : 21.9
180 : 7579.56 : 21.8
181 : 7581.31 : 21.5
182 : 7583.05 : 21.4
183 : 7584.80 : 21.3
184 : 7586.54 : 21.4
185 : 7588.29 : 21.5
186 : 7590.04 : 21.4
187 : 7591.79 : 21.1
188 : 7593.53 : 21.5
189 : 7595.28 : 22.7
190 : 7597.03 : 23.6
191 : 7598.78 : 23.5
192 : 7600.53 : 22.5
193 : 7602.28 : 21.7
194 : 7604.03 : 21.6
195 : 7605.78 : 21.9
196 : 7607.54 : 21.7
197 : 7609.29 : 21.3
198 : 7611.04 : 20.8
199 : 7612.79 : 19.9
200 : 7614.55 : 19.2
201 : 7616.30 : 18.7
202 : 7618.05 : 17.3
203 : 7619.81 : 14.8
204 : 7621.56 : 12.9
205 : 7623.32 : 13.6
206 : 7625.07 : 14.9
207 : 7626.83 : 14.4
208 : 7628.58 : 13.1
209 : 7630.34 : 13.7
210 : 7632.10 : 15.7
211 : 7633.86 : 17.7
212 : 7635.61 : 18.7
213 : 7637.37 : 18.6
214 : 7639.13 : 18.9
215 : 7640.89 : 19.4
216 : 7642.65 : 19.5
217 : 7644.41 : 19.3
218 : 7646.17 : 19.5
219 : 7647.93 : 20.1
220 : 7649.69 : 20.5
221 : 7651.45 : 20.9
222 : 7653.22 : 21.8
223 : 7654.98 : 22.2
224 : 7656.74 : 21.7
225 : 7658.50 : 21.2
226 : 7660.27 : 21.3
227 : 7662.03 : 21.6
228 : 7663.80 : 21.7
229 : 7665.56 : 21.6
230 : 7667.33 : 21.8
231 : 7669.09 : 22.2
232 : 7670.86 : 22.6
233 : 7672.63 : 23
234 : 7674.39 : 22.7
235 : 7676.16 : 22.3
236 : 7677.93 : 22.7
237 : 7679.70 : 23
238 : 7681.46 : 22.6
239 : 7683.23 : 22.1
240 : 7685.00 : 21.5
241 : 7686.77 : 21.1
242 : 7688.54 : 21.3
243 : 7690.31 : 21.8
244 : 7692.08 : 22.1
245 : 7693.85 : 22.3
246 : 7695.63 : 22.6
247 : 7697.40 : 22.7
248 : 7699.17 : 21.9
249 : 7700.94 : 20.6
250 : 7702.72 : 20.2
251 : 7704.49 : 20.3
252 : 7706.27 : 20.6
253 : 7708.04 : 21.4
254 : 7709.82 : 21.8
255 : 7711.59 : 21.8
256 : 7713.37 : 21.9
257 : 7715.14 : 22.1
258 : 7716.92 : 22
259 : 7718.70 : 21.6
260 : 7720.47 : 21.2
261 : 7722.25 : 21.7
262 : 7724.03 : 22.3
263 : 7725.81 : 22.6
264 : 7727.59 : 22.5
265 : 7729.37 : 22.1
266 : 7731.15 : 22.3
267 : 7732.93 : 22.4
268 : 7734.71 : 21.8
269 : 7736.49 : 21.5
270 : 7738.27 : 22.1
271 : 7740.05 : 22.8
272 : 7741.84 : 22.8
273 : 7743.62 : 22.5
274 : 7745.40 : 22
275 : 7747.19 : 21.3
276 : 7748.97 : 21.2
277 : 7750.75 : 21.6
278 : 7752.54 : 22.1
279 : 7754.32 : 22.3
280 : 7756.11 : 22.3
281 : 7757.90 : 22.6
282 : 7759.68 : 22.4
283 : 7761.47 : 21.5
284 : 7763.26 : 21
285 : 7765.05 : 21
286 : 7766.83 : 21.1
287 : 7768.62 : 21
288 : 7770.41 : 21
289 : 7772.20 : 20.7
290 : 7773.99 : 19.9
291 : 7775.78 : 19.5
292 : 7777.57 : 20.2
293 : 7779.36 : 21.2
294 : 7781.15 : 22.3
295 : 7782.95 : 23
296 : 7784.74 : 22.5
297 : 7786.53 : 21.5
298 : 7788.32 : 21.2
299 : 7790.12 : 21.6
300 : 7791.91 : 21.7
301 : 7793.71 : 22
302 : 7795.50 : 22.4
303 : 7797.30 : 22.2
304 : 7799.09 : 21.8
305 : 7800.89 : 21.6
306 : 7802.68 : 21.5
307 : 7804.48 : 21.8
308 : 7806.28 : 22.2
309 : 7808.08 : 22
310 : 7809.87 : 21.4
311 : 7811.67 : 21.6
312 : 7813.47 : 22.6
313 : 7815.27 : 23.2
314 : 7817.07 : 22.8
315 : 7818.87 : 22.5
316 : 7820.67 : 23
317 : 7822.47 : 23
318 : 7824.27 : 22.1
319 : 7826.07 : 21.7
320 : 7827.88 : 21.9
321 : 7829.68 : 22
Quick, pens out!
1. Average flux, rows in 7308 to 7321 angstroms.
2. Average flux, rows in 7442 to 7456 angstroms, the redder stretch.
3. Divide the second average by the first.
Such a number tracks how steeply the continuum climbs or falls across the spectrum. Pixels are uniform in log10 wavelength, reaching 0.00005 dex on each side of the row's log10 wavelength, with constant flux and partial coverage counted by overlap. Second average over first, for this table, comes 0.99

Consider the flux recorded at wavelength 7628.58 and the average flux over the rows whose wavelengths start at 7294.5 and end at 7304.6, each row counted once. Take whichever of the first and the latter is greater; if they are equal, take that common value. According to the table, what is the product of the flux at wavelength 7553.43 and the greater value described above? 472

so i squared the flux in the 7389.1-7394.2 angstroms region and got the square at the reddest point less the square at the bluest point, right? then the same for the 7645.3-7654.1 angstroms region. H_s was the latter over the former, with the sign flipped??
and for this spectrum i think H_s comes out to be -2.2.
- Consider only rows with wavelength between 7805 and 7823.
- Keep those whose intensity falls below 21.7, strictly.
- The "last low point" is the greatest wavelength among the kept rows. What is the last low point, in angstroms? 7811.67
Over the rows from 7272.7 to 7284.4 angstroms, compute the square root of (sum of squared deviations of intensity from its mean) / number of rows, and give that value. 0.82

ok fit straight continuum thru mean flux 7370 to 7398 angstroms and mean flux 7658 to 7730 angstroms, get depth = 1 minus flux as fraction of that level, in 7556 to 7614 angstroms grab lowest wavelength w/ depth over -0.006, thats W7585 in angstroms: 7572.58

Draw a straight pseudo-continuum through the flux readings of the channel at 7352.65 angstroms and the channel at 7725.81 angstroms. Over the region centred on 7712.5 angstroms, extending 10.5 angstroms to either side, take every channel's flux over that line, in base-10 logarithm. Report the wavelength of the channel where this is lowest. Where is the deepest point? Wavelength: 7702.72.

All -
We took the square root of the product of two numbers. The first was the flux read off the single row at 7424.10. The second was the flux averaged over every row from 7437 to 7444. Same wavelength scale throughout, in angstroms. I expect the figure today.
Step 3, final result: 22.1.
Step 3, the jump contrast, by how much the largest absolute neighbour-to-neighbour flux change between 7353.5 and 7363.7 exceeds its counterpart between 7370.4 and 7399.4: -0.60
